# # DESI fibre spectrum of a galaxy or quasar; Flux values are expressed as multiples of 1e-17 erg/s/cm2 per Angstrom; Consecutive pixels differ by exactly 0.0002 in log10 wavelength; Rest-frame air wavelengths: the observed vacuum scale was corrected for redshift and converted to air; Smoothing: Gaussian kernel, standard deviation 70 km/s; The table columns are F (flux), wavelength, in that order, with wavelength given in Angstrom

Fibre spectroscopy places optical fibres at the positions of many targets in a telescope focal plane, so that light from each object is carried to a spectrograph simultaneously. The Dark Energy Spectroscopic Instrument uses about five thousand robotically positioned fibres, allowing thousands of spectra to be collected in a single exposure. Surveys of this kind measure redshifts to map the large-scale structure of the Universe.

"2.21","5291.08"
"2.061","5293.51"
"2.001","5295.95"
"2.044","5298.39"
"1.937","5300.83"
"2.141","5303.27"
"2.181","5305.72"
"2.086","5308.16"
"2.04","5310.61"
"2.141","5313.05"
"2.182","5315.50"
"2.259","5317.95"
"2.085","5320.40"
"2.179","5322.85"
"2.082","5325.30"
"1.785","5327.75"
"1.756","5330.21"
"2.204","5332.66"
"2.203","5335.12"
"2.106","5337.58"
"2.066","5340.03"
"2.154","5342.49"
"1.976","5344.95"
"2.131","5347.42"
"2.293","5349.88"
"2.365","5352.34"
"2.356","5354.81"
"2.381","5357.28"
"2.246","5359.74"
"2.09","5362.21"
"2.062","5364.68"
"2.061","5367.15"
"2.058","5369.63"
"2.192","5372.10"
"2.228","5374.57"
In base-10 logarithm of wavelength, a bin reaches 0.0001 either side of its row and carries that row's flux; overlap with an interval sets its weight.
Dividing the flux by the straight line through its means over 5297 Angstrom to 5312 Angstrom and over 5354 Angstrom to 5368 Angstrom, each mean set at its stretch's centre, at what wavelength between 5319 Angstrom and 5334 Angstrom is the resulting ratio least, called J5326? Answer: 5330.21 Angstrom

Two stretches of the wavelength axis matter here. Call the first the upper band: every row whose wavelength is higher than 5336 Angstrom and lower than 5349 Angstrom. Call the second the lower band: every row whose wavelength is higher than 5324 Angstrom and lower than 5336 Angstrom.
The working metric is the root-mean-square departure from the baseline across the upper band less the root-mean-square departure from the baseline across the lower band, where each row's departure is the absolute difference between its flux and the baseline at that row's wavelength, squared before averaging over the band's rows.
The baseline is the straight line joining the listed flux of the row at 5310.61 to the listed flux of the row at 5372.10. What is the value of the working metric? -0.14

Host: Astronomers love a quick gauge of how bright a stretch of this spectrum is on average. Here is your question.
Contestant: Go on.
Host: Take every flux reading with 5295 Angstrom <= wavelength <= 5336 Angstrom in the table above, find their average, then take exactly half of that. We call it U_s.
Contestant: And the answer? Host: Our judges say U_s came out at 1.04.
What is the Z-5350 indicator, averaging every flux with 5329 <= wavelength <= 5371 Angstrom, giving 2.15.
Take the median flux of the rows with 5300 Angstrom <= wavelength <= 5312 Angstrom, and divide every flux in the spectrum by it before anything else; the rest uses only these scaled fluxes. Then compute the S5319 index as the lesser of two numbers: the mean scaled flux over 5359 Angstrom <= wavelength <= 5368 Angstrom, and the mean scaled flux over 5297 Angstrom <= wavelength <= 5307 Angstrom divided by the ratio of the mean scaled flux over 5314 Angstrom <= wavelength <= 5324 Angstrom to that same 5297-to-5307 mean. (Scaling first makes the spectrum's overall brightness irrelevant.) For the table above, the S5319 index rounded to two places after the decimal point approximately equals 0.95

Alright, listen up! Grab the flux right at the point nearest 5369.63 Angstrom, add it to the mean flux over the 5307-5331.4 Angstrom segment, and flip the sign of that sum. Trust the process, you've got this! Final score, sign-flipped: -4.12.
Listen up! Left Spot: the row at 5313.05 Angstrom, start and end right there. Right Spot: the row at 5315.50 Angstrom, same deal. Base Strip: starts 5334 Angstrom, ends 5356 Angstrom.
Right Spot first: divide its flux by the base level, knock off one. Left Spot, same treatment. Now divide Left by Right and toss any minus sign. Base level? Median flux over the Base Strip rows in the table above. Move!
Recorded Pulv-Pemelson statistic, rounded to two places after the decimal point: 0.46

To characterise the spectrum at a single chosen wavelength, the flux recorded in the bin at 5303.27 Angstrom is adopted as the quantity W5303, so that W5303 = 2.141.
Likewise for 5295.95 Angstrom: 2.001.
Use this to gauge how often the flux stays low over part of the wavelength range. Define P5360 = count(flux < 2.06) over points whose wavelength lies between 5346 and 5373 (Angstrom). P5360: 1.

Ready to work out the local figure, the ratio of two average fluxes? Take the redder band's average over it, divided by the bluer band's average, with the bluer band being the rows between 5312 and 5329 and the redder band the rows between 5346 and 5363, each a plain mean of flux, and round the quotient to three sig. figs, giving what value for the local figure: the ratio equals 1.08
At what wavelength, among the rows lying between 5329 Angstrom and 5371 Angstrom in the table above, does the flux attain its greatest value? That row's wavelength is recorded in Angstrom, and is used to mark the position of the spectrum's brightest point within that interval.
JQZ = 5357.28 Angstrom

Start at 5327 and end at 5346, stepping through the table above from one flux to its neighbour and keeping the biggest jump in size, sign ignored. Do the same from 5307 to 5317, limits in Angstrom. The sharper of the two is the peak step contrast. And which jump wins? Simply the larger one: 0.45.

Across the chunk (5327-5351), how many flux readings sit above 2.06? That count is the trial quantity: 7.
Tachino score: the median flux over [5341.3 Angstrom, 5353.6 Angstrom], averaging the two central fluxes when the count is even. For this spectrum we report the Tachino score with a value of 2.15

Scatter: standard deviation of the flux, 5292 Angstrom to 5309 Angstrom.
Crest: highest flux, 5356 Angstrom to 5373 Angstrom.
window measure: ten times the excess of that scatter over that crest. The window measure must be -23.0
